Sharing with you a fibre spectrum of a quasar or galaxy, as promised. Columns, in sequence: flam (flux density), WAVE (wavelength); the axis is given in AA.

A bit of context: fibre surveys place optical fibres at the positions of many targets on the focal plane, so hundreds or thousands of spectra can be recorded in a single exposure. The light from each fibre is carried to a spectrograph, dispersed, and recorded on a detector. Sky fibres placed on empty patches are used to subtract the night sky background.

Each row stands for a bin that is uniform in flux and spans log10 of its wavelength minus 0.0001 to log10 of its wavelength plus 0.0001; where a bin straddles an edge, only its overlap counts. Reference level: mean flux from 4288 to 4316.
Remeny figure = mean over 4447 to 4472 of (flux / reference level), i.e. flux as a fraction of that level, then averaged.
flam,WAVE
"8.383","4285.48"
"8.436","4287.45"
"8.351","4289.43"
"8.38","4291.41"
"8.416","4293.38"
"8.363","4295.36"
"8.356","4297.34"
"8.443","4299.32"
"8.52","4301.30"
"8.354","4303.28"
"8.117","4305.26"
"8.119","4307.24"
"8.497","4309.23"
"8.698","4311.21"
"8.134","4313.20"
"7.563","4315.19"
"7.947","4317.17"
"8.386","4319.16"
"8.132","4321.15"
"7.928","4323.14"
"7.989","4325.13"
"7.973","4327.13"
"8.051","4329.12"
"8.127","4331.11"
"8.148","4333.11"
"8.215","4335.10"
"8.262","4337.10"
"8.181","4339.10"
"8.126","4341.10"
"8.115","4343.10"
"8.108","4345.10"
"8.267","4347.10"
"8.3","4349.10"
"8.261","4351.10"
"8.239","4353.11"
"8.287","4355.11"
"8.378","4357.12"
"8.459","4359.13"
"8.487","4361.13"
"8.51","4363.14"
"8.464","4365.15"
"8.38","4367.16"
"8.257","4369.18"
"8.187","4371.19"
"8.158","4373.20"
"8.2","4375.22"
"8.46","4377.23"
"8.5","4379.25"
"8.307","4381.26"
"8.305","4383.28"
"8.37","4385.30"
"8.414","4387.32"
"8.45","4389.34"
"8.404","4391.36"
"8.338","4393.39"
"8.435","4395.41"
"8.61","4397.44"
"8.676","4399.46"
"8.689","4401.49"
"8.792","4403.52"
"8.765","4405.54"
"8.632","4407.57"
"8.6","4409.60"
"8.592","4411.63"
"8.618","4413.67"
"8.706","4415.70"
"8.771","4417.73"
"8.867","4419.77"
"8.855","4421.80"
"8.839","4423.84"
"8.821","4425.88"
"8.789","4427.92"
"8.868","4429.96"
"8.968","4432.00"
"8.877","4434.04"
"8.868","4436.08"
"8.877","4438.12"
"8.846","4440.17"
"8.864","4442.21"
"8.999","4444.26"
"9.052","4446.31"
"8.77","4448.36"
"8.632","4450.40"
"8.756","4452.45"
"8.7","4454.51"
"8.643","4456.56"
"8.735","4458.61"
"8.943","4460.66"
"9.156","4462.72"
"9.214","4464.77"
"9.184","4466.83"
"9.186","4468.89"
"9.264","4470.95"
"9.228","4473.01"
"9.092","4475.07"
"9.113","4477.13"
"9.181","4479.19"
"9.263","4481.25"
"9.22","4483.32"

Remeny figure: 1.075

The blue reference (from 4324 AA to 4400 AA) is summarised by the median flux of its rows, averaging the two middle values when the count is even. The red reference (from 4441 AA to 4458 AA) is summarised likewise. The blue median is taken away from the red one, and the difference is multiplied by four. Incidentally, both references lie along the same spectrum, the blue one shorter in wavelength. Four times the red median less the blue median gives 1.9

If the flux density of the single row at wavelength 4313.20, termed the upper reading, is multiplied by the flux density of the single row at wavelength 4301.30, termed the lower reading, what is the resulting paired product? 69.3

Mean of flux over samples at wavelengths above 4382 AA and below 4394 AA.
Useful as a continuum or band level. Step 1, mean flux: 8.4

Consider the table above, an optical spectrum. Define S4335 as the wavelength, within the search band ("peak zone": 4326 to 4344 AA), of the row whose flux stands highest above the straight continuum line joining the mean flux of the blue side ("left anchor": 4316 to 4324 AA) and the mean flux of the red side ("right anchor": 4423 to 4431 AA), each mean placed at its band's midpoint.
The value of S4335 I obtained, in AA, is 4337.10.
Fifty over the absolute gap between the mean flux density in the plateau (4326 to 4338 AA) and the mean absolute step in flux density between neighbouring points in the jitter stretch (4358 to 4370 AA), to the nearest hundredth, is 6.20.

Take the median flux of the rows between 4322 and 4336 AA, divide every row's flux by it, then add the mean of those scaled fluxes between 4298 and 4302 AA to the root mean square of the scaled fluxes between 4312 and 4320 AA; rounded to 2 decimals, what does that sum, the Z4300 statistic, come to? 2.05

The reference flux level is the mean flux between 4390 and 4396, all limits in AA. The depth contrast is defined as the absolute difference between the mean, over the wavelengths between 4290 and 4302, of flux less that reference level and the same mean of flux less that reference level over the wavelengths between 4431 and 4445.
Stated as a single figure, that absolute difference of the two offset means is 0.49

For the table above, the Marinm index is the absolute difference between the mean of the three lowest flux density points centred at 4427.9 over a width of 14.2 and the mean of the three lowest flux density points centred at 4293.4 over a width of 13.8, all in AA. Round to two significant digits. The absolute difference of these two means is 0.46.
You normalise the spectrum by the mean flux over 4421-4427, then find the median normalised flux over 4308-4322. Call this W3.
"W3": 0.92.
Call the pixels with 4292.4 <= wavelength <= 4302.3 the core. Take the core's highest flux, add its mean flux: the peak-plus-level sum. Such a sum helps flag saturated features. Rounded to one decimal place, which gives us 16.9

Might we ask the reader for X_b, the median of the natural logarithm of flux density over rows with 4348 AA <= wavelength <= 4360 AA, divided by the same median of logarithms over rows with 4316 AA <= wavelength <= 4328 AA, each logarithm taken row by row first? 1.02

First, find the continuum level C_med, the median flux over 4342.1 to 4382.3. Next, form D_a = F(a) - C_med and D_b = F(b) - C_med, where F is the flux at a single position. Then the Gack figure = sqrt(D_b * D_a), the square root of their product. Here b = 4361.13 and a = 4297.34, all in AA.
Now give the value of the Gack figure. 0.11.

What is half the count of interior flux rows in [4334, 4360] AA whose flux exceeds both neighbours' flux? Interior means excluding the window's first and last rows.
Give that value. 1.0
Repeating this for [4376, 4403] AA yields 1.0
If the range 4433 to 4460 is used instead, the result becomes 1.5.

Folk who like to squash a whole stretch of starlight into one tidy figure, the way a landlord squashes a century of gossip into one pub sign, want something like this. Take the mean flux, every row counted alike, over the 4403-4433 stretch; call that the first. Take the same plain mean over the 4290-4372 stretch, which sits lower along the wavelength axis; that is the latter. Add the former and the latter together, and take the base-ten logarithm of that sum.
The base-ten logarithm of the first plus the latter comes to 1.23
